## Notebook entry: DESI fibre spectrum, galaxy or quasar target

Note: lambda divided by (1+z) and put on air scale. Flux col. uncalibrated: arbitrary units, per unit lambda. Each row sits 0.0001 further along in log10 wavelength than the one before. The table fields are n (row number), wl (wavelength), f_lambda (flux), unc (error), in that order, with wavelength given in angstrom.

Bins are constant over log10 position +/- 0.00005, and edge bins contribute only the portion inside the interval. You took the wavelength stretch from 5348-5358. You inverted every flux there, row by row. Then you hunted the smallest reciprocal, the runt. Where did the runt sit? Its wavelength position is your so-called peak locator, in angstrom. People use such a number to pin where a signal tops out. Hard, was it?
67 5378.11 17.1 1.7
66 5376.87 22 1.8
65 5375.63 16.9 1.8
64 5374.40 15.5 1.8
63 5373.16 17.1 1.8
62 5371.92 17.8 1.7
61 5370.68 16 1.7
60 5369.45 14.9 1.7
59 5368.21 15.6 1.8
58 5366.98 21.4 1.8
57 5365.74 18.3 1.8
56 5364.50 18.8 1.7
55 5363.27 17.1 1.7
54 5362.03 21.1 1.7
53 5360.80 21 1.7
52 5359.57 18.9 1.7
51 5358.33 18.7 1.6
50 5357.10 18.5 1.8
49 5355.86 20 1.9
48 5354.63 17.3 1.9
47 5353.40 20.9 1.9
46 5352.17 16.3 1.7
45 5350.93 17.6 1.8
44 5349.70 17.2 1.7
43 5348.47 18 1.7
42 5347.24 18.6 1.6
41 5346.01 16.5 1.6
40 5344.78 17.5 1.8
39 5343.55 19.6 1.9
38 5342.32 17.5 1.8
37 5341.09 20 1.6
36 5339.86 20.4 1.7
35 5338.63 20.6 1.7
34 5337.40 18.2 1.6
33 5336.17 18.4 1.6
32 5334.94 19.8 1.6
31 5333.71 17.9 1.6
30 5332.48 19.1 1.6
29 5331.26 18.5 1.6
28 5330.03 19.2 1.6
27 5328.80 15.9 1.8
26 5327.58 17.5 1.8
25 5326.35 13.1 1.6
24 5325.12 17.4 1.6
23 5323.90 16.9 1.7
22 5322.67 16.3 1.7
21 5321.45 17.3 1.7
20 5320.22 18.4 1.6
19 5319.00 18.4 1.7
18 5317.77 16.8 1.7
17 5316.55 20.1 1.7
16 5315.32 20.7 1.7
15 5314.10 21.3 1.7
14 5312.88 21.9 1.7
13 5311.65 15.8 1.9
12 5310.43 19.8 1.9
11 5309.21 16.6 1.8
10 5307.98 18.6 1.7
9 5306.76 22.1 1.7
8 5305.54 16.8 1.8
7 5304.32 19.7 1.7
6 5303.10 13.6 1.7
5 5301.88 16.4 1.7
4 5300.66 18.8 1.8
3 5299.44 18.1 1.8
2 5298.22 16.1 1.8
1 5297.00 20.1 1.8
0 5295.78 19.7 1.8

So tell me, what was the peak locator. 5353.40 angstrom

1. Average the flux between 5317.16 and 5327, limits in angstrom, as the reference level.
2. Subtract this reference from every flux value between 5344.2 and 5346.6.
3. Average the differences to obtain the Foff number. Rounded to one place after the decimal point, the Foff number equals 0.2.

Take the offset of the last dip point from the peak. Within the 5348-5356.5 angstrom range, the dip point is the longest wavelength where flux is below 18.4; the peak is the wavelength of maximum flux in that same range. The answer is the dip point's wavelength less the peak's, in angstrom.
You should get 1.2 angstrom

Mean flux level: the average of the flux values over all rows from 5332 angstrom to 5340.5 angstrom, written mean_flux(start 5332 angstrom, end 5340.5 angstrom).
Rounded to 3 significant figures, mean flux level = 19.2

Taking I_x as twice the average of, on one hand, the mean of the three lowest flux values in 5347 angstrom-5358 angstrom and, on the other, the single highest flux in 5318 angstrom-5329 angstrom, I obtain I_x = 35.3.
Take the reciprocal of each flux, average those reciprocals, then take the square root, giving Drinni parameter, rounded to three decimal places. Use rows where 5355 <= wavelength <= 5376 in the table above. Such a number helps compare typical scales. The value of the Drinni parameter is 0.236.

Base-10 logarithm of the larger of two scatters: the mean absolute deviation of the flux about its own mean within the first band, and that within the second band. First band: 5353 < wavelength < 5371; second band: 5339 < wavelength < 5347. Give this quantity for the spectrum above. 0.21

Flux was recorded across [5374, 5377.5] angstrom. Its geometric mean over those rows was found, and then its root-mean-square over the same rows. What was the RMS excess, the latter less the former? 0.42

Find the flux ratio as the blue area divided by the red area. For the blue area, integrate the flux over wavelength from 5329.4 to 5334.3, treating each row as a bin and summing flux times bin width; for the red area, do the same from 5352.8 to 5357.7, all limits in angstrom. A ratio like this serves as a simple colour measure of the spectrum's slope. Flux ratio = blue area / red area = 0.97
